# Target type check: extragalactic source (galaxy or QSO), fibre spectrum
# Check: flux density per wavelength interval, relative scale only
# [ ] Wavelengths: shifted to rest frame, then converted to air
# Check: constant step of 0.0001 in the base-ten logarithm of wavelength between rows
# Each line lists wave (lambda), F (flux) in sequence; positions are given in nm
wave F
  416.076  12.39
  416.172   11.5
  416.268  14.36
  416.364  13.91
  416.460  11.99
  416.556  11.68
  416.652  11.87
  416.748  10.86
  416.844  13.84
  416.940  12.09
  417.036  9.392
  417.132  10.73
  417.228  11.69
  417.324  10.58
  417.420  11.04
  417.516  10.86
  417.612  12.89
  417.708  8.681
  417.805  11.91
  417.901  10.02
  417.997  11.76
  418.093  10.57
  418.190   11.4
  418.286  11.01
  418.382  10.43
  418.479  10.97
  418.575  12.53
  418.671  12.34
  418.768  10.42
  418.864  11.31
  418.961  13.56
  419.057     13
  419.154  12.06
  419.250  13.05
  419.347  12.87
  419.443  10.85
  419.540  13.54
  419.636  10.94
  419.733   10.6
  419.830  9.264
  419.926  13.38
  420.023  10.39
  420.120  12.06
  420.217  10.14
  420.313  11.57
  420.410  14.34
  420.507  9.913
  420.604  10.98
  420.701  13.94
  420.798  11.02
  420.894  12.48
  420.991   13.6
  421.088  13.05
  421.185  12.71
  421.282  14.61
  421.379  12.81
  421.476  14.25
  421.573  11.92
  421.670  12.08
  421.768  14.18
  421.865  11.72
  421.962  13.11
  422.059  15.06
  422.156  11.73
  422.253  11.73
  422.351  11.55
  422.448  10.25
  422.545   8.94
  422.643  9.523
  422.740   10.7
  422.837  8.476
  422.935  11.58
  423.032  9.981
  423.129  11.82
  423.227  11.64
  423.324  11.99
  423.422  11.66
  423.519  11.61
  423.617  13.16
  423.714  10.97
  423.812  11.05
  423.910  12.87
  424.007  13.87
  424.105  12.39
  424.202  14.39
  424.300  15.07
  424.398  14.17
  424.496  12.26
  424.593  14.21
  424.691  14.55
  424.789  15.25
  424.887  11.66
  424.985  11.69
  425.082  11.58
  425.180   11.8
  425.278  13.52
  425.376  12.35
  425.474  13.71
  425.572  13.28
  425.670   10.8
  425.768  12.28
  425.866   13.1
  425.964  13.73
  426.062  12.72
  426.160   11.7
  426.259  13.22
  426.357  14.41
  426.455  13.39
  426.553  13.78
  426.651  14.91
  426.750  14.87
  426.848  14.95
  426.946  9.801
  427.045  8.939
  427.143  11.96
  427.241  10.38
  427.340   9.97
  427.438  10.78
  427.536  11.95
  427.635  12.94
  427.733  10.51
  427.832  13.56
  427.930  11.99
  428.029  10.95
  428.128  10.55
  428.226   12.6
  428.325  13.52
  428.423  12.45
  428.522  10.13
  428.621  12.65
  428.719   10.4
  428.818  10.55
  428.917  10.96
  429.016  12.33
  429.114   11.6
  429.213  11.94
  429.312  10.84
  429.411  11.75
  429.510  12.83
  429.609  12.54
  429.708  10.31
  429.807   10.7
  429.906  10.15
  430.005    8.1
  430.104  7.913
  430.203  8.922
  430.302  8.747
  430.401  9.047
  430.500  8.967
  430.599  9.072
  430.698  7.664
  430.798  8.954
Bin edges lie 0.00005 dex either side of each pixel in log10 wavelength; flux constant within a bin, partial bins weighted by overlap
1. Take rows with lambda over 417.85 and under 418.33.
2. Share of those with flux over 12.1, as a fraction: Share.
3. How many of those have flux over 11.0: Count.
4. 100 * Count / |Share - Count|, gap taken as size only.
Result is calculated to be 100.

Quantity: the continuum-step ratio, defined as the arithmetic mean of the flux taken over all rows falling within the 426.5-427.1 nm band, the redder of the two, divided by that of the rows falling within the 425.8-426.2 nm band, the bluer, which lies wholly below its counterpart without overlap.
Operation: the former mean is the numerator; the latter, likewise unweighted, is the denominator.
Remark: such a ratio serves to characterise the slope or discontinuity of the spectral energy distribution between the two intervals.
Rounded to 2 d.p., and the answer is 1.00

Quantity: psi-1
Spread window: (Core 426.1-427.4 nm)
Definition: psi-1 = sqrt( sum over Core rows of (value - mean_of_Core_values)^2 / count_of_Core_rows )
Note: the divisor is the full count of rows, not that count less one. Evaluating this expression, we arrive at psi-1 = 2.07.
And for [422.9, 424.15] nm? 0.97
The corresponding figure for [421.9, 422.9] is 1.89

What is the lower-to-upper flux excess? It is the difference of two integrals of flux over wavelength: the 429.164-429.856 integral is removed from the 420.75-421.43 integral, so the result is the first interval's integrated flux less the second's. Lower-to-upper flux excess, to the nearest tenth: 0.8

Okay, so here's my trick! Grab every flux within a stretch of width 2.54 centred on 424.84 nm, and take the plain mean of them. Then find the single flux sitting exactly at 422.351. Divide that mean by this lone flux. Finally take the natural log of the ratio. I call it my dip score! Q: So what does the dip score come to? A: 0.11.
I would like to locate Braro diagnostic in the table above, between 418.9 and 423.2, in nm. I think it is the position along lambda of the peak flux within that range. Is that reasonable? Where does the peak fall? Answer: 422.059 nm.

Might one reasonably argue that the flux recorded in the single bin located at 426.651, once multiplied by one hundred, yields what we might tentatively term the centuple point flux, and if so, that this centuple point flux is 1491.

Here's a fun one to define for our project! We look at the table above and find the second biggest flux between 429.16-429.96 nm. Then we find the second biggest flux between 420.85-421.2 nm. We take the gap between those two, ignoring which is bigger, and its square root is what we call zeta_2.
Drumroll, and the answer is 0.7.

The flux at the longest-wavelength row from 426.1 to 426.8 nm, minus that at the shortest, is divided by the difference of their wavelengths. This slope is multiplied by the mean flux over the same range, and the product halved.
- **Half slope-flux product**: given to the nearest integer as 37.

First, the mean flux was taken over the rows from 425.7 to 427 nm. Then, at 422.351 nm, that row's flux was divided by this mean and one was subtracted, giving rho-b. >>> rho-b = -0.13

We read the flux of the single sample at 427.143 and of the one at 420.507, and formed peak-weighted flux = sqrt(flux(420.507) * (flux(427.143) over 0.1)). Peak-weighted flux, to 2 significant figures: 34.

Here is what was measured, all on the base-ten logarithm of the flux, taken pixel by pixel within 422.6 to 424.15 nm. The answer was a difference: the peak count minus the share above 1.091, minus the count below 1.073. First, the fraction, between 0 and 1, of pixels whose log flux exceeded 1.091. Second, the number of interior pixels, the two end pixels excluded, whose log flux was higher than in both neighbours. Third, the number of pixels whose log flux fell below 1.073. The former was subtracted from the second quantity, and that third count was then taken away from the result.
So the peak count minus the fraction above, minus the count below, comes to -5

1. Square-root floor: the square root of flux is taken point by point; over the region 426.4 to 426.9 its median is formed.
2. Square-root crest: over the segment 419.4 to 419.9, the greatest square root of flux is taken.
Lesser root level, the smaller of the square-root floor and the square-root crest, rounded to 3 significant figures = 3.68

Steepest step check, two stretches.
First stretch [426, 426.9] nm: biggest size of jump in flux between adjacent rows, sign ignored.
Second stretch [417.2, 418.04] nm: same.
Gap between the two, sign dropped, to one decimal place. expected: 2.7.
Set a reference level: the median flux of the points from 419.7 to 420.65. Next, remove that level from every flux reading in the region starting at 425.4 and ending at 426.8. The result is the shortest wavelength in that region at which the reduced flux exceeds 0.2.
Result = 425.474 nm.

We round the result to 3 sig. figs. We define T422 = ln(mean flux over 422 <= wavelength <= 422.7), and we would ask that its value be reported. 2.42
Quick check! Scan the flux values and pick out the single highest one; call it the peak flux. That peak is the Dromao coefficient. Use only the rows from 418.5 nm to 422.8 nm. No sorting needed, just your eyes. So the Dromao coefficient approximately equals 15.06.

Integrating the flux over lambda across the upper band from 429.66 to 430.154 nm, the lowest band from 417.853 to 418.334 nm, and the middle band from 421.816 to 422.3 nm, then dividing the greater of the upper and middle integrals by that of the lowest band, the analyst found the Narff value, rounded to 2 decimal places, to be 1.17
